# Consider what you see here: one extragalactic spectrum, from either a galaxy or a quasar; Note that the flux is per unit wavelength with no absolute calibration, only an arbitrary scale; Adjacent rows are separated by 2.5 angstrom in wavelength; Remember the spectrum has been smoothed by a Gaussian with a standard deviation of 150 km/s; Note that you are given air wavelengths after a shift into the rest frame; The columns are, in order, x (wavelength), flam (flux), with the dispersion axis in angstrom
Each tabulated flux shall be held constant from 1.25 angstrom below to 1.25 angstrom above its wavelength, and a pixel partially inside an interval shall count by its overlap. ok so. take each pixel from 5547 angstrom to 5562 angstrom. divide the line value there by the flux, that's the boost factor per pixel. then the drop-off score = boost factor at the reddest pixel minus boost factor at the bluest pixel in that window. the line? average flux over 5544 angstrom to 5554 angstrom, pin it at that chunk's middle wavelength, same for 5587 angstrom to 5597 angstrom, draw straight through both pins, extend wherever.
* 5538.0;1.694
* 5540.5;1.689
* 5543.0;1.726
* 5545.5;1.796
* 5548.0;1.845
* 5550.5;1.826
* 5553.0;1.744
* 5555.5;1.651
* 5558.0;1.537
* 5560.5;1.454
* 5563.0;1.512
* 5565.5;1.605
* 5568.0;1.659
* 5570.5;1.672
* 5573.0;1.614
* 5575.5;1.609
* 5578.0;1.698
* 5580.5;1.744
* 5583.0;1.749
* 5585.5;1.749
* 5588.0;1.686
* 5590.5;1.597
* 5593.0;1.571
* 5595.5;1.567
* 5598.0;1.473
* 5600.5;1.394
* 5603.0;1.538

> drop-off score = 0.22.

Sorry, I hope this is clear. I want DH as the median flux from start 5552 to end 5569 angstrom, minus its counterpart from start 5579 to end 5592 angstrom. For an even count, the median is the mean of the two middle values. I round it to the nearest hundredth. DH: -0.14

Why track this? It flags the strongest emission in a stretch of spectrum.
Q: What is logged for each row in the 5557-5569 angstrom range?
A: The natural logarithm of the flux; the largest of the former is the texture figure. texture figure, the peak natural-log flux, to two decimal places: 0.51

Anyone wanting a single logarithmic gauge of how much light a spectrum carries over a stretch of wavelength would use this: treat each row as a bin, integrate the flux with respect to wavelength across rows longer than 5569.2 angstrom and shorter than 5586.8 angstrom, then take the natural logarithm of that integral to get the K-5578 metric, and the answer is 3.4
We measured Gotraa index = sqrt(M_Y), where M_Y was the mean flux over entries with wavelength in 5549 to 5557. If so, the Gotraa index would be 1.32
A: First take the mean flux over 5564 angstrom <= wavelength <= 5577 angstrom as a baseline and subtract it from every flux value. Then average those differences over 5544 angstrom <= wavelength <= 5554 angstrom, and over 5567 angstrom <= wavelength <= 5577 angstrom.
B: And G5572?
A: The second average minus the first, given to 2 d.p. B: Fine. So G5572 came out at -0.16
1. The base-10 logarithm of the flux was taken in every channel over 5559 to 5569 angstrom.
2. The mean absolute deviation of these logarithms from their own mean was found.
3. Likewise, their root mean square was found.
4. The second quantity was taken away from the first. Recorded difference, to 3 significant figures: -0.172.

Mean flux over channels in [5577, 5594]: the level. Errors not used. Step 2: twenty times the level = 33.7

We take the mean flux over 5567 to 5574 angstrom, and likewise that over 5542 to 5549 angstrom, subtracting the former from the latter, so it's 0.14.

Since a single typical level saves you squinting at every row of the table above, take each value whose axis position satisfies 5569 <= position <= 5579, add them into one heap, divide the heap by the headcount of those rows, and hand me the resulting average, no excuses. 1.65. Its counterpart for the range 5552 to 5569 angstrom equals 1.59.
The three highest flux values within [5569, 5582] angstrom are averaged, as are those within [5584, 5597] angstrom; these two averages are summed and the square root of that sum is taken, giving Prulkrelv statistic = 1.84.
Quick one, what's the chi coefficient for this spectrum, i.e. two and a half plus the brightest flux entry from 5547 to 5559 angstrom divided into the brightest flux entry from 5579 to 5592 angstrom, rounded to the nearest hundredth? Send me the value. 3.45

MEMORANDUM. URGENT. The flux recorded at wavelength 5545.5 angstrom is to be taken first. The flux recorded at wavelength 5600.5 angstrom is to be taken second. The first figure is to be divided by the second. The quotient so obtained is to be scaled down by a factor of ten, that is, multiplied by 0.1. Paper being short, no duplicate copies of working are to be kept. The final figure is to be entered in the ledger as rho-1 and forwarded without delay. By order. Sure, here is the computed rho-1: 0.129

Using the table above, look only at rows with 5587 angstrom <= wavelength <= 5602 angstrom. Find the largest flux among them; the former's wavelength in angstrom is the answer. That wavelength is 5588.0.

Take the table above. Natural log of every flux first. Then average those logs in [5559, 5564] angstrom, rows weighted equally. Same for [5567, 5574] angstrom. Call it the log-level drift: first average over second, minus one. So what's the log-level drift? -0.21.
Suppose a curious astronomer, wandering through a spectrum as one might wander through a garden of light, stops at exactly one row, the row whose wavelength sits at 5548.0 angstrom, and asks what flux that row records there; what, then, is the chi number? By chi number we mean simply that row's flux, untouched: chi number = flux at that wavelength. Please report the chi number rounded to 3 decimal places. 1.845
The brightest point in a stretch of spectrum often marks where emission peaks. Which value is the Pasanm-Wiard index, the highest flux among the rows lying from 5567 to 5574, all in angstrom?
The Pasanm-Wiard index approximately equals 1.672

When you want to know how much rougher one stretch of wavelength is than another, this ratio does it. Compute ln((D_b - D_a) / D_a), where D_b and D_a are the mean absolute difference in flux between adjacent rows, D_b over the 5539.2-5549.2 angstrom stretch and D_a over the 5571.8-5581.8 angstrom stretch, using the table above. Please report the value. -2.2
